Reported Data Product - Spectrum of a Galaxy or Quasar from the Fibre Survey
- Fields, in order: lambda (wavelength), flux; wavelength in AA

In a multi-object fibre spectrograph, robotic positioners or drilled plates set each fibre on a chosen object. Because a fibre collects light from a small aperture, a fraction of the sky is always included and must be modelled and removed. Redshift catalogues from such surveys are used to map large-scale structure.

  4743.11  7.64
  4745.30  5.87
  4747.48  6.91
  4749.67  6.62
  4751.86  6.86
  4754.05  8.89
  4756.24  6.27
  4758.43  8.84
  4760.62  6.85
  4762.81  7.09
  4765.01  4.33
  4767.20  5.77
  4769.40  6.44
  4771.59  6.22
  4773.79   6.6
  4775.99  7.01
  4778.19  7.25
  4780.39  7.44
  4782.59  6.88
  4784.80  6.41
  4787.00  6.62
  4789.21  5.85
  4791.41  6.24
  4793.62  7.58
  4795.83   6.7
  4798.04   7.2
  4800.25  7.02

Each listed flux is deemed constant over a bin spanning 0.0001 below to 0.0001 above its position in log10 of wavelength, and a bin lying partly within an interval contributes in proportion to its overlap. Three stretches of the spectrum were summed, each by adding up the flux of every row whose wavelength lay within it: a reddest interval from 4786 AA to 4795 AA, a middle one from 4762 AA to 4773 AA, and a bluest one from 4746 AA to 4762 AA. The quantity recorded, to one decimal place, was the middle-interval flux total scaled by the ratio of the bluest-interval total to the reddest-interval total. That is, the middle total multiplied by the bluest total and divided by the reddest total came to 58.2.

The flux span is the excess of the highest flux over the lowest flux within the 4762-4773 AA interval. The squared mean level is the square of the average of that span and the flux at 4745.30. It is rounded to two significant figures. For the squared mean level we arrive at 19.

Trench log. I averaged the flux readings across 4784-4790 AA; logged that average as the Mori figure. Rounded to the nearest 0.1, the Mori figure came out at 6.3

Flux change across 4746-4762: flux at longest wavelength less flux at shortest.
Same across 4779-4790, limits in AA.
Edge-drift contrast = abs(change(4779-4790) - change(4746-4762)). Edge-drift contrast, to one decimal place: 1.5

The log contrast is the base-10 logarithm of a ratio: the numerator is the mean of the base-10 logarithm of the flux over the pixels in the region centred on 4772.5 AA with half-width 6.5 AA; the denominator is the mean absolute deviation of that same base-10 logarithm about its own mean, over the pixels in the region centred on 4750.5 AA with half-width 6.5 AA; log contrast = 1.31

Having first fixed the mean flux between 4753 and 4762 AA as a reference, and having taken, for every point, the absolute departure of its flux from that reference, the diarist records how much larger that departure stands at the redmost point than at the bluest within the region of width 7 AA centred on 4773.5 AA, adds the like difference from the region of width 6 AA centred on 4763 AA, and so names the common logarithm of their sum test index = 0.24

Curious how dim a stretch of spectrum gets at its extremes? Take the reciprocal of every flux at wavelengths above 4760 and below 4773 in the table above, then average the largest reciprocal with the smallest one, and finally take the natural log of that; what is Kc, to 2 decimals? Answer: -1.68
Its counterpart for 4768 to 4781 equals -1.91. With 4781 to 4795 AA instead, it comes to -1.89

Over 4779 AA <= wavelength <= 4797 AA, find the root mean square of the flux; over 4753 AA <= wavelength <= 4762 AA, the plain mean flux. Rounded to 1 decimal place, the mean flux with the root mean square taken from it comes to 1.0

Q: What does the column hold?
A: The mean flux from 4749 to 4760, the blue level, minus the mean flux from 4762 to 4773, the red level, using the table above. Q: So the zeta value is 1.5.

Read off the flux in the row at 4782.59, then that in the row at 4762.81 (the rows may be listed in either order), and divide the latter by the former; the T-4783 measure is 1.03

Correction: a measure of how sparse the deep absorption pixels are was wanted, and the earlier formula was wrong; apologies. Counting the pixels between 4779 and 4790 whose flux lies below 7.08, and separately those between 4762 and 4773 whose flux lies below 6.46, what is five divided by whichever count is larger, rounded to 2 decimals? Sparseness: 1.25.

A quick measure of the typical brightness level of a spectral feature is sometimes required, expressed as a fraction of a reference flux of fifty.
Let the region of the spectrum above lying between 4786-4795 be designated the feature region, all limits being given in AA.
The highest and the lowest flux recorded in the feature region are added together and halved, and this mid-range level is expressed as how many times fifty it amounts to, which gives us 0.134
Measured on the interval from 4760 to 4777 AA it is 0.114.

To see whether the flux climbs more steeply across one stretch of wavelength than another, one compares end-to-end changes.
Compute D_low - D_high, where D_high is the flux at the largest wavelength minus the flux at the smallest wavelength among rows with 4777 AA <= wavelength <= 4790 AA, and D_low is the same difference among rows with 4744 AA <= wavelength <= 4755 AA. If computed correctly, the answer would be 4.4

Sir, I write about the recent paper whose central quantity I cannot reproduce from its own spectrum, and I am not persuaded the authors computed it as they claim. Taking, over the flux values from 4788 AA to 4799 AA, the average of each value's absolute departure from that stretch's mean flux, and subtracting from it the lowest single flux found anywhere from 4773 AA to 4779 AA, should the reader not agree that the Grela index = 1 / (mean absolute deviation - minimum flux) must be -0.165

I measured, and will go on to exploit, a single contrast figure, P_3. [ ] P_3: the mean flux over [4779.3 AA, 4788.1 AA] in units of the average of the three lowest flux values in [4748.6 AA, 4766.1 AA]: 1.19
